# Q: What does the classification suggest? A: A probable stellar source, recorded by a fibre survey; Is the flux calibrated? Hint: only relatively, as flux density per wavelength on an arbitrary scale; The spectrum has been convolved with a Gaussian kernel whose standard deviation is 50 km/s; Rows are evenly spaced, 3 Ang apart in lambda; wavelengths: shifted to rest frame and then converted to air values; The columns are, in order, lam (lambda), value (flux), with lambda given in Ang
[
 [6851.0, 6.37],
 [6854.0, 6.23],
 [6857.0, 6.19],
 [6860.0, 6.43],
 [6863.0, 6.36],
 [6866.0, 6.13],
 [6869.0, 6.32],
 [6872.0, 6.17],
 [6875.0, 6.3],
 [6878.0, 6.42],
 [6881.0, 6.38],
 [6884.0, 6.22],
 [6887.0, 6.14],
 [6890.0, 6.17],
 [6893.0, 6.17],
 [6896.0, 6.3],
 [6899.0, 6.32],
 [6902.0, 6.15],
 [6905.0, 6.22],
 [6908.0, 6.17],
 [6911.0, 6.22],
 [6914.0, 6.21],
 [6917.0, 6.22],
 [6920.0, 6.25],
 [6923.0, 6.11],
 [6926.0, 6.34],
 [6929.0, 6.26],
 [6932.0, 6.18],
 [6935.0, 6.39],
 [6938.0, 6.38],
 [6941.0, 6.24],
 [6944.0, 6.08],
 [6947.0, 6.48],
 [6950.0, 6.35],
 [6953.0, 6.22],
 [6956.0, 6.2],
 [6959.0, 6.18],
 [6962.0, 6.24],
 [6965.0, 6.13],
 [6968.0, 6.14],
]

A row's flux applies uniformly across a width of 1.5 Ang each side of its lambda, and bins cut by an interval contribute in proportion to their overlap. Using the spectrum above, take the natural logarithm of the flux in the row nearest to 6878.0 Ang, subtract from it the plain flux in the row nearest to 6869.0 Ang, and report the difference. -4.46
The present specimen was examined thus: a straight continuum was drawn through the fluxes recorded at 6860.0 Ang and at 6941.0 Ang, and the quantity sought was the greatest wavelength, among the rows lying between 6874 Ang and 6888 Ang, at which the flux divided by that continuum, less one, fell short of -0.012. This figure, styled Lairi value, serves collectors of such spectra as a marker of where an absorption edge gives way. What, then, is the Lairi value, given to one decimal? 6887.0 Ang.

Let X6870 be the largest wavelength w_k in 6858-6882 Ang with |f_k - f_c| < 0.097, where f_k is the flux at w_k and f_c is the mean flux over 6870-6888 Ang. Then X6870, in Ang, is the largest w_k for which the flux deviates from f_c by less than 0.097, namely 6875.0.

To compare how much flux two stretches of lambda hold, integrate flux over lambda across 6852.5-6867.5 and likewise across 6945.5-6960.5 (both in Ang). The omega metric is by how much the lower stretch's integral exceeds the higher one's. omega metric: -0.3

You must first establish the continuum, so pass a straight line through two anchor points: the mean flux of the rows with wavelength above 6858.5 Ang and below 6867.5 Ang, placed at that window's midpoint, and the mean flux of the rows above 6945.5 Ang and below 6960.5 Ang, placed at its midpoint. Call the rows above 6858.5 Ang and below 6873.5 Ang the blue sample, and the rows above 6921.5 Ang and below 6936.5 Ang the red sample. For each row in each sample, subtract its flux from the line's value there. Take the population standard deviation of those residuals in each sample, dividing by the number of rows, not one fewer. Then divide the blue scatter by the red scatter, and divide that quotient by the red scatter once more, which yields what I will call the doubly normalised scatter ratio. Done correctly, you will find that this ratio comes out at 11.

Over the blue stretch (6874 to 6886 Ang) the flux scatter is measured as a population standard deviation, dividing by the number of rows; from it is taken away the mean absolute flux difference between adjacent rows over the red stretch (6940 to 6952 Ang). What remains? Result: -0.15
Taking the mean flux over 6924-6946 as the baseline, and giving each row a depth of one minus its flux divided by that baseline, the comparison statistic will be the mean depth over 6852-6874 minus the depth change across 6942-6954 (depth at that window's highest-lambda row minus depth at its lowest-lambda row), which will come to 0.023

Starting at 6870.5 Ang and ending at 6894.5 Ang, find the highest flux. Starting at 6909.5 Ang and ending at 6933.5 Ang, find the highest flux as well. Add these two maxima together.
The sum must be 12.8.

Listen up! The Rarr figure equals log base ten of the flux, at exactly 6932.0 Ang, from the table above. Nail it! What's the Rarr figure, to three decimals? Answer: 0.791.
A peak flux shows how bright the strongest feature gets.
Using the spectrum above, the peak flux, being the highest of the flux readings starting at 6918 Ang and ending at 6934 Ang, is 6.34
